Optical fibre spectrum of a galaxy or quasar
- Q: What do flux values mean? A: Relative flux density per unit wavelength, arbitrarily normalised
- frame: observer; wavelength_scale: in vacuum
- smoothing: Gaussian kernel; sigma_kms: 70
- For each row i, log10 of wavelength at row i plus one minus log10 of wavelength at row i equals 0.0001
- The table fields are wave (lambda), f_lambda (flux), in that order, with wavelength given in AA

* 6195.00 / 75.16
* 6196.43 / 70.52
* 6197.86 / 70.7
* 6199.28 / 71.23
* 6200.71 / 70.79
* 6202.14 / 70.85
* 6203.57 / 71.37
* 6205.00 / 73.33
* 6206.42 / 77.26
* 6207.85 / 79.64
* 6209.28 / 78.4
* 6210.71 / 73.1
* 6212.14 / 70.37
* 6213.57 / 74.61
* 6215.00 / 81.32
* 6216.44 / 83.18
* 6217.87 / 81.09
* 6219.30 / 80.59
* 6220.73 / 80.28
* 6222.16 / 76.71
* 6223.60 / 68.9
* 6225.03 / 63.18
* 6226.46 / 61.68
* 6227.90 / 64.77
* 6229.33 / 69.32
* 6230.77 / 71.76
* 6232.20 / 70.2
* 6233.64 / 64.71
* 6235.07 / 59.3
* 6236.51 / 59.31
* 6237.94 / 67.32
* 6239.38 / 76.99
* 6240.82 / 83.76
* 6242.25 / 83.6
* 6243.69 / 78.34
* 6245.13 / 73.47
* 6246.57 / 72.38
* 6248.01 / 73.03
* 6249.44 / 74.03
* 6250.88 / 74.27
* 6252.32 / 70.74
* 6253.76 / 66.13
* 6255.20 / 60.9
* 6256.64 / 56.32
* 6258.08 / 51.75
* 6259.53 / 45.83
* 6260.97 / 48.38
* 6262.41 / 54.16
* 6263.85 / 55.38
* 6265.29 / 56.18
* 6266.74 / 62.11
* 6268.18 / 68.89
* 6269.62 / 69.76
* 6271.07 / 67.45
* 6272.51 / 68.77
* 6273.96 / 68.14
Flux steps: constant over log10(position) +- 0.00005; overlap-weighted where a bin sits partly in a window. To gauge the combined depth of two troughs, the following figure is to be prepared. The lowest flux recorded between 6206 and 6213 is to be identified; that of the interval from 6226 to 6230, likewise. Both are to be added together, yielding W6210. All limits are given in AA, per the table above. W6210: 132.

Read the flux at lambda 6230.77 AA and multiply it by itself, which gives 5149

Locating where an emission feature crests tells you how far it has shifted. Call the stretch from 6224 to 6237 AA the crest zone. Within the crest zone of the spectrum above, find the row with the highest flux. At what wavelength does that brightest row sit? 6230.77 AA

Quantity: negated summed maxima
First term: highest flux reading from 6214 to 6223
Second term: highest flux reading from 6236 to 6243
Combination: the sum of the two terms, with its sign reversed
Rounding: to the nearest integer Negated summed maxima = -167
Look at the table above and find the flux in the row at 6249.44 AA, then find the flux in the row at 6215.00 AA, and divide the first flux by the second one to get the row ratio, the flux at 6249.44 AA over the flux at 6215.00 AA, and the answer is 0.91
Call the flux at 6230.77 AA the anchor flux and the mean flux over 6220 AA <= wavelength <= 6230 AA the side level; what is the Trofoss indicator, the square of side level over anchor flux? 0.93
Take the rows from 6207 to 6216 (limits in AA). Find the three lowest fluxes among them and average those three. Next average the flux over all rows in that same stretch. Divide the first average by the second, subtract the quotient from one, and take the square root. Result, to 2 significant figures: 0.22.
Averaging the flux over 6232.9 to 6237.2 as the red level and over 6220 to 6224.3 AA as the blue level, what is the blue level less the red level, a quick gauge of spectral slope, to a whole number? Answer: 14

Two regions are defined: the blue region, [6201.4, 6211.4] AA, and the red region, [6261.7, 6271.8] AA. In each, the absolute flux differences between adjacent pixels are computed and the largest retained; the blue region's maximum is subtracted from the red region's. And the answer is 1.5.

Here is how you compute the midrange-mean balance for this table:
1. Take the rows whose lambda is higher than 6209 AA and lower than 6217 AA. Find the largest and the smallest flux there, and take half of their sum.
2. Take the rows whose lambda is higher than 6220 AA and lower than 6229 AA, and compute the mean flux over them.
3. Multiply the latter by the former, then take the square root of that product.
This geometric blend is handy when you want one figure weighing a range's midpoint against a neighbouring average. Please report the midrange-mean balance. 72.9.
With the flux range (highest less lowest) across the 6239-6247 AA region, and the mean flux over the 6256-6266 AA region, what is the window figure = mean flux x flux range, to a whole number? 598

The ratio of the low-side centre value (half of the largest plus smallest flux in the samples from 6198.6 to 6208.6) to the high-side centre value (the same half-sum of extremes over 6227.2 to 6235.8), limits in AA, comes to 1.148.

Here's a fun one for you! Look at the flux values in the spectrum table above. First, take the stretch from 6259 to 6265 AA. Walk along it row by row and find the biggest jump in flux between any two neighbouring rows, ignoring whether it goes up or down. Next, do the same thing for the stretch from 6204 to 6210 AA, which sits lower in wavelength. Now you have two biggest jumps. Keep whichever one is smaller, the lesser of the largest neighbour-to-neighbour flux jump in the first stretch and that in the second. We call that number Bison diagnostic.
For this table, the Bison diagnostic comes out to 3.9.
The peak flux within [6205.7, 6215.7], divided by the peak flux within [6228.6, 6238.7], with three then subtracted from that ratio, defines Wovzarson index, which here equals -1.87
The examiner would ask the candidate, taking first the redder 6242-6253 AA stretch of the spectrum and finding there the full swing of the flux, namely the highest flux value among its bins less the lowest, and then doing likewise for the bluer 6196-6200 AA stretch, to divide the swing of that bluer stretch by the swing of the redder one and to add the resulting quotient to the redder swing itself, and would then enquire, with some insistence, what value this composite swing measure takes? 13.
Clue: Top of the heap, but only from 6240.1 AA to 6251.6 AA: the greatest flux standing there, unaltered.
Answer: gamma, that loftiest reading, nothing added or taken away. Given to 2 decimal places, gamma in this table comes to 83.76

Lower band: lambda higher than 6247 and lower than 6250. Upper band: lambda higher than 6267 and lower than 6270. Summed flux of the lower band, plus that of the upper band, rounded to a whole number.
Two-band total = 286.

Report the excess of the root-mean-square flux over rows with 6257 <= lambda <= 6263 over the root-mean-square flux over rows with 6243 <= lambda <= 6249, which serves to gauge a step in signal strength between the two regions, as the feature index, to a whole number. -24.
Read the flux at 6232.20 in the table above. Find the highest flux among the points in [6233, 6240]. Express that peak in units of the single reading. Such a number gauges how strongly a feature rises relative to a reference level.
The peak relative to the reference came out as 1.10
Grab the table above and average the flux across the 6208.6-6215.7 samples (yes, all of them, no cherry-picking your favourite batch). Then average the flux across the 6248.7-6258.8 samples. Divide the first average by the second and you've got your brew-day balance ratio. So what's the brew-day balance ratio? 1.2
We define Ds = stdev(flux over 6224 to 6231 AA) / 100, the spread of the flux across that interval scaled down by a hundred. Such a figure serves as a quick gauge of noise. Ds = 0.04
